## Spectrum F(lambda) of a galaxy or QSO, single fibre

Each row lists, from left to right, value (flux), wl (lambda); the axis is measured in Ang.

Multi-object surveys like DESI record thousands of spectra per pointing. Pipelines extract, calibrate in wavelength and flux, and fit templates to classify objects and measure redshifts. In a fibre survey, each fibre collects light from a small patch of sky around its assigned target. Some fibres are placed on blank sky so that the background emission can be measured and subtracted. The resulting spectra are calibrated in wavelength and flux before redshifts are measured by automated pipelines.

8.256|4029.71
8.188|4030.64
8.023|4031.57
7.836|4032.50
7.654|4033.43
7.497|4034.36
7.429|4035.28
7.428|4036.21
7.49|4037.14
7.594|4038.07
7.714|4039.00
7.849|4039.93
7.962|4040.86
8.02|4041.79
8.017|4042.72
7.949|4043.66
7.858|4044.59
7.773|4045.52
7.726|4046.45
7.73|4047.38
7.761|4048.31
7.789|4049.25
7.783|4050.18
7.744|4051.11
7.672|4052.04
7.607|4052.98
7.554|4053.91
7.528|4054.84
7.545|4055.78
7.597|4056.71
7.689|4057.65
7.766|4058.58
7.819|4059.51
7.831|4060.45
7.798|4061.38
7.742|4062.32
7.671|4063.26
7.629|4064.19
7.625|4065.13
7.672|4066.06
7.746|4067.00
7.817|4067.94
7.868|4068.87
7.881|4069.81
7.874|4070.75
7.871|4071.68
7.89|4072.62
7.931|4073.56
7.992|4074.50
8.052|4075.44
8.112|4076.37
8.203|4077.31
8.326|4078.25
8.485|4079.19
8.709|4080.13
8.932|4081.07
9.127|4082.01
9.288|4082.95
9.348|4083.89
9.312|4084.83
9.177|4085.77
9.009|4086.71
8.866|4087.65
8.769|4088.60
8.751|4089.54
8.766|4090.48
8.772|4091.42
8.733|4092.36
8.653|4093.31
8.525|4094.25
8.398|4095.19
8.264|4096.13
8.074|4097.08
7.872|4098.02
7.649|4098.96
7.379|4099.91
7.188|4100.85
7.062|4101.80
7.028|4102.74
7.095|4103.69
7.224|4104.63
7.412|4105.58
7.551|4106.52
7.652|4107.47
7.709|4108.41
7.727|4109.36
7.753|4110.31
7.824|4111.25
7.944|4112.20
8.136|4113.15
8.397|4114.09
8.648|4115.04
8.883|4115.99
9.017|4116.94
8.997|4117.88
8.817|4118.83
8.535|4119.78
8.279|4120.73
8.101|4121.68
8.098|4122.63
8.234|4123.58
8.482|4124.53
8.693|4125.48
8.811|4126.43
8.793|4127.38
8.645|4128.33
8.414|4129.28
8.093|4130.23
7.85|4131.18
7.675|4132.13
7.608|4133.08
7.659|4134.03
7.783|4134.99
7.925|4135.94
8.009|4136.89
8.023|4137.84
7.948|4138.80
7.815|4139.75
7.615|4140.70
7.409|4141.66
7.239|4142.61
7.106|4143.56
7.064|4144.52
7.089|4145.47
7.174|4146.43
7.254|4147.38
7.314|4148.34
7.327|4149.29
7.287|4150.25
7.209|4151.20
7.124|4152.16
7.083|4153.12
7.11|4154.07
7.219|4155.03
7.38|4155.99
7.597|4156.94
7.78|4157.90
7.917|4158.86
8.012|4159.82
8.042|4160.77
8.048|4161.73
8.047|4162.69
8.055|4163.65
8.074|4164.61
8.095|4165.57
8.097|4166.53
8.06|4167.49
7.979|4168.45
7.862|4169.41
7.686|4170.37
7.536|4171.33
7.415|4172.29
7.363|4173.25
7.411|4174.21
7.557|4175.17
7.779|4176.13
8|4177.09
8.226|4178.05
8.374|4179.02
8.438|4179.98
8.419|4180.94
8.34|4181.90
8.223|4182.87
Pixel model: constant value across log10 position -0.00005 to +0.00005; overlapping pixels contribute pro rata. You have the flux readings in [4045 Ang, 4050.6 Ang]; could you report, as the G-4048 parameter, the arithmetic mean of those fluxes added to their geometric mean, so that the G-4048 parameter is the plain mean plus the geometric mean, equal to 15.5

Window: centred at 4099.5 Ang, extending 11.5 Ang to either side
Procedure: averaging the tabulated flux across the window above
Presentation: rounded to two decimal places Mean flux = 7.92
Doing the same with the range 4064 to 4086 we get 8.29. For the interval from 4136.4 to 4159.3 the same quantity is 7.42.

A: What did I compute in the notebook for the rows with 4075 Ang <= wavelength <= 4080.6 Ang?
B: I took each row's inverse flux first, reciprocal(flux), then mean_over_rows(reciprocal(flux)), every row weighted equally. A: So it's 0.1204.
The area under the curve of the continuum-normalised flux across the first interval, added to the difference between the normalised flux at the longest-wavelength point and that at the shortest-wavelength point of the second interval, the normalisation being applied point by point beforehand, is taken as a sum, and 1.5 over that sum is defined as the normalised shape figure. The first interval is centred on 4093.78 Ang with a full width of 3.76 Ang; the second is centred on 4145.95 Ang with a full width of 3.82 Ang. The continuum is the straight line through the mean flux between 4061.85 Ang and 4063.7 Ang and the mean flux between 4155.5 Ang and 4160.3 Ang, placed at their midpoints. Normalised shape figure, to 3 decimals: 0.356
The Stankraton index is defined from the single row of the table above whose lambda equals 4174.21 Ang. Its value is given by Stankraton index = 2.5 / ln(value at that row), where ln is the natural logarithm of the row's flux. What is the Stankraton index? 1.25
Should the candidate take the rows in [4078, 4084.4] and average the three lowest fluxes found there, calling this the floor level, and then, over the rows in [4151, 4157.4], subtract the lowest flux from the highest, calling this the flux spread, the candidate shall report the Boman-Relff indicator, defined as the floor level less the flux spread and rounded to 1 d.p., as 8.0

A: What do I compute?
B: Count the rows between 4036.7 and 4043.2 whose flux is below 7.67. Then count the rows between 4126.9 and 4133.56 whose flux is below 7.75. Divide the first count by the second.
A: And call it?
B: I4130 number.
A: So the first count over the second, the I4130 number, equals 1.0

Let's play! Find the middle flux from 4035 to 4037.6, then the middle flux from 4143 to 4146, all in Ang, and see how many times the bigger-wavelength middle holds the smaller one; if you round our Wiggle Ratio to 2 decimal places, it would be 0.95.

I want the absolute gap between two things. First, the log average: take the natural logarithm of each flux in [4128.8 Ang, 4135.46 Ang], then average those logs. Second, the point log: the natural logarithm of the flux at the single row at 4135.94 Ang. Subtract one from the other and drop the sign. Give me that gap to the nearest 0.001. 0.008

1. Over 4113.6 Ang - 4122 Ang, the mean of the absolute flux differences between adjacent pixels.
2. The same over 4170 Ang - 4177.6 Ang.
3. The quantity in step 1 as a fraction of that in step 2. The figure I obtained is 1.4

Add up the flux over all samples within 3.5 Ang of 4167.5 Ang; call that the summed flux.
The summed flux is 56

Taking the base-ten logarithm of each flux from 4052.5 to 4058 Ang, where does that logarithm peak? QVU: 4057.65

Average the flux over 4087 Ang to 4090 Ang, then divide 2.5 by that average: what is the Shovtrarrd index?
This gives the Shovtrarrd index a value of 0.28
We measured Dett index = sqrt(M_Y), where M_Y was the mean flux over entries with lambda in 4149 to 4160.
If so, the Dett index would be 2.72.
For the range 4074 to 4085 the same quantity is 2.94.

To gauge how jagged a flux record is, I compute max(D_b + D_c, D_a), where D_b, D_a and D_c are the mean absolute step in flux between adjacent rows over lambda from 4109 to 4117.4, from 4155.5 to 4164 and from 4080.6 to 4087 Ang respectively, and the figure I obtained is 0.29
